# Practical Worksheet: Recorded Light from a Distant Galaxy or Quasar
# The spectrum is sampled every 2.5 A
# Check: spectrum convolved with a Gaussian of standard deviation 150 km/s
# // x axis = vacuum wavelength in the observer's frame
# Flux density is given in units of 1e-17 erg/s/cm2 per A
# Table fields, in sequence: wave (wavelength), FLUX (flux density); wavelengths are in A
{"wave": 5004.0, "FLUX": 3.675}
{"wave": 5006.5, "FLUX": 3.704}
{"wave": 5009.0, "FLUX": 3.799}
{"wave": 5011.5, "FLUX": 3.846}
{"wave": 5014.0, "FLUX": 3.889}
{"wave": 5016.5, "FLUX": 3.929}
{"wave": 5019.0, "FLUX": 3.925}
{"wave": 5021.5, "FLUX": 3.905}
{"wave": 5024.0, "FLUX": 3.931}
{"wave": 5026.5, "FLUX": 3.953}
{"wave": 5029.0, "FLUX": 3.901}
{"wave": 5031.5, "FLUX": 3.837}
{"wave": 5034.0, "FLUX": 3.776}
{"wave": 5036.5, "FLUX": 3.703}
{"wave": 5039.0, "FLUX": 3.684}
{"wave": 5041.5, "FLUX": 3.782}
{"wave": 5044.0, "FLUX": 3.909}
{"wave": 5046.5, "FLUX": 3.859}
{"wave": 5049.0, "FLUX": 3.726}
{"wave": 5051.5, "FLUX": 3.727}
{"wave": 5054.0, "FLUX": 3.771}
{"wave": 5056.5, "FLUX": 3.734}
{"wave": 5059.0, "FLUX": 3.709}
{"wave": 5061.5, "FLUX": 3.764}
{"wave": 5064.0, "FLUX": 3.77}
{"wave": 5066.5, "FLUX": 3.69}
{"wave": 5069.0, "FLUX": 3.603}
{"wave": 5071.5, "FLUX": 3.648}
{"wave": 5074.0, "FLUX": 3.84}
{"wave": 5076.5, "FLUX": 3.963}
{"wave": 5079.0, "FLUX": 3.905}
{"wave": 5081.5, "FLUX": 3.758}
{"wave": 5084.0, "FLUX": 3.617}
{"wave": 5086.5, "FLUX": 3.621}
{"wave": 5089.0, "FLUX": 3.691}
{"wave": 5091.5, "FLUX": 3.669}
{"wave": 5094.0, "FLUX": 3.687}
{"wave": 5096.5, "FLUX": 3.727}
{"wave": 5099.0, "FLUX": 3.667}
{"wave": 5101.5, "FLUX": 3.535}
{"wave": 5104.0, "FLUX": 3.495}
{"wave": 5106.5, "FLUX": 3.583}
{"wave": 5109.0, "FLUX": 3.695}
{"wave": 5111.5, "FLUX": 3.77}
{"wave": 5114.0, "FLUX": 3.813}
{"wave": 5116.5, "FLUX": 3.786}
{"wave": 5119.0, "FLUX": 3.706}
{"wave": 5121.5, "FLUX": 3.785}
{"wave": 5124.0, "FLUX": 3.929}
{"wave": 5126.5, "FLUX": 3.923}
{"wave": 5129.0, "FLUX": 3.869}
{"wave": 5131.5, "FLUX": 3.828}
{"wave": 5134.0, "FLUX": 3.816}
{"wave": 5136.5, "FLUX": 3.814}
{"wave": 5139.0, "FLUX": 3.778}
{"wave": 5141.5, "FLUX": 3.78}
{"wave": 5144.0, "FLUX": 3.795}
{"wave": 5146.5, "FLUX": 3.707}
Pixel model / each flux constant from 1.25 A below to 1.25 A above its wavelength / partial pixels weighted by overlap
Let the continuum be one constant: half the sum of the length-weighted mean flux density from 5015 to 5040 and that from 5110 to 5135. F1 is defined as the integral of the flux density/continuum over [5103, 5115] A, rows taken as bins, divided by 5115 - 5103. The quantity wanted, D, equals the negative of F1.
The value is -0.96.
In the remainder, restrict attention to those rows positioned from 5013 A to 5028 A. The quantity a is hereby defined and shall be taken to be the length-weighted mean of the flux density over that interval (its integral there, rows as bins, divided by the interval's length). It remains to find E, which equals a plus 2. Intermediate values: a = 3.92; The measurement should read 5.92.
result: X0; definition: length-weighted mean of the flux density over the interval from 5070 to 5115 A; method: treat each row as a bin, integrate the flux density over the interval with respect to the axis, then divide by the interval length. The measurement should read 3.70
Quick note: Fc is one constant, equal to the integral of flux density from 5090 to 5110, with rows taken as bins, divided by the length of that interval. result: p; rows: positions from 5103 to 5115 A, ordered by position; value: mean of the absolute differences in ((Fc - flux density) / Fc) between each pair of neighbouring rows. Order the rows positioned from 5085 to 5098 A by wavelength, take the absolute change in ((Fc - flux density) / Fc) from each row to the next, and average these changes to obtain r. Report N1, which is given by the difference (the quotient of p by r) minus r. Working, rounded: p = 0.022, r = 0.010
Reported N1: 2.1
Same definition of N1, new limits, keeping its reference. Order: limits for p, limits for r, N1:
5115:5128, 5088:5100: 2.2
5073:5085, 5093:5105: 1.7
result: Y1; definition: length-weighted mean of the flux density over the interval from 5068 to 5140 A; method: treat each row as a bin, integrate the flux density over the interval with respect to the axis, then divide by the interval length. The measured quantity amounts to 3.74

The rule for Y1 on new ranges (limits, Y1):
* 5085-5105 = 3.64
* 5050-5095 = 3.73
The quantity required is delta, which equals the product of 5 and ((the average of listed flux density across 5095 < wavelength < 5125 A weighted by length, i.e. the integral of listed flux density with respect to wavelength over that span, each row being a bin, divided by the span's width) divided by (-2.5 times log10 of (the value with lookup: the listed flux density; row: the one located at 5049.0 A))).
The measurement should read -12.97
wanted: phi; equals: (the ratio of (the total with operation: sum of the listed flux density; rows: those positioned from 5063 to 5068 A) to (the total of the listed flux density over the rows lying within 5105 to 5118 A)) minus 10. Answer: -9.6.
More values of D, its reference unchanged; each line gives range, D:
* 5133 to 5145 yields -0.99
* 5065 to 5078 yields -0.98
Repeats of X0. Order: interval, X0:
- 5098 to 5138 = 3.75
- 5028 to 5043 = 3.78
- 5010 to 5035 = 3.89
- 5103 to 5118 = 3.69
